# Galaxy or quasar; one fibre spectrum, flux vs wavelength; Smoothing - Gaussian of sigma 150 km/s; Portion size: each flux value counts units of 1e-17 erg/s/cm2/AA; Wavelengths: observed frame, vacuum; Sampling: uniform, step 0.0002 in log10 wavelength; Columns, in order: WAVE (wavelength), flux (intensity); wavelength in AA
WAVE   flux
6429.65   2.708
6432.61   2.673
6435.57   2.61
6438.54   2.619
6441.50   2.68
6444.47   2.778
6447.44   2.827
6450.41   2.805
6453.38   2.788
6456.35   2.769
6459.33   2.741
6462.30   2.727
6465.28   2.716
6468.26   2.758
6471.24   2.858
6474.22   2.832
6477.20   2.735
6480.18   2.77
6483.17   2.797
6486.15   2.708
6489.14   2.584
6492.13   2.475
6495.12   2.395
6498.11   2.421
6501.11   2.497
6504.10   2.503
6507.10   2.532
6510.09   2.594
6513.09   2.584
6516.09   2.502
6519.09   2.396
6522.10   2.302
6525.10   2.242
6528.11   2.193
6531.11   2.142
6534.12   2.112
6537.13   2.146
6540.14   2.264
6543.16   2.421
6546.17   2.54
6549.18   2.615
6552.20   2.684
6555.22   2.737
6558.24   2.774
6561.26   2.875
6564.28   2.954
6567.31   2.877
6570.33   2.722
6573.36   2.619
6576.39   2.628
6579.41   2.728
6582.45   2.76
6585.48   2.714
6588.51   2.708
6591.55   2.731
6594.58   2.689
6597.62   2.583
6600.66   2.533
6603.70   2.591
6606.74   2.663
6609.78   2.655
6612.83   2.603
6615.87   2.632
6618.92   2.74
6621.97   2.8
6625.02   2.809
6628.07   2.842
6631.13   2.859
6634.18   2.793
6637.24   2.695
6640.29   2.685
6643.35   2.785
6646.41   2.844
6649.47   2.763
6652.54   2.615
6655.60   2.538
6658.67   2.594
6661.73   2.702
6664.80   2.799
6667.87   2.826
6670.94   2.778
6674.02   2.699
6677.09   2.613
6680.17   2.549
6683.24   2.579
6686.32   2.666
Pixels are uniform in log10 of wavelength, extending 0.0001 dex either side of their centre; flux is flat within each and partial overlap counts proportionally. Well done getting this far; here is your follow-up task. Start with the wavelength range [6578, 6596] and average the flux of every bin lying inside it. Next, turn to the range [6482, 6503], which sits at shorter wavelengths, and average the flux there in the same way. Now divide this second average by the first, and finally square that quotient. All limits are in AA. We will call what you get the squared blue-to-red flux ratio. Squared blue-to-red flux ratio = 0.88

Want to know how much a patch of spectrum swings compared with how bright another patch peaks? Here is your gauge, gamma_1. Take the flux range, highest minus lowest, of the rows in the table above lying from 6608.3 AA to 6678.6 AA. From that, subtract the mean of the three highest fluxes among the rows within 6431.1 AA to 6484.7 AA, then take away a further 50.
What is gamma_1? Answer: -52.5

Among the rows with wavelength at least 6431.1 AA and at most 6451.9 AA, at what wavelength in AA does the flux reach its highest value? 6447.44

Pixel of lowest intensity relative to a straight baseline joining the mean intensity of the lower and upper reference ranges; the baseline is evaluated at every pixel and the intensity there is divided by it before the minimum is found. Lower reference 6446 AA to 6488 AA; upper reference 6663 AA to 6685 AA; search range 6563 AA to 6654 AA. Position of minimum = 6600.66 AA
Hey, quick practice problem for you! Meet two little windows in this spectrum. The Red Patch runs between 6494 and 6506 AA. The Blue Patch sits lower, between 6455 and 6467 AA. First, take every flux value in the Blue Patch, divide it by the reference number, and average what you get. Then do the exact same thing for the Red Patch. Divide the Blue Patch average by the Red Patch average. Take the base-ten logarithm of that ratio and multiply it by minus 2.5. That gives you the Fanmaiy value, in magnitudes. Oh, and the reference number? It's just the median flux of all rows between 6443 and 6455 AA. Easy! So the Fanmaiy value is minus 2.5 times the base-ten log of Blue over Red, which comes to -0.12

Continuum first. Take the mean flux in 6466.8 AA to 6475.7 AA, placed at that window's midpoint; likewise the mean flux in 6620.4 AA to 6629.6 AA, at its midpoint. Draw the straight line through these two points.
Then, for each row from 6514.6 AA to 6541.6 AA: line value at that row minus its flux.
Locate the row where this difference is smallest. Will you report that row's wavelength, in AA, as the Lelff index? 6516.09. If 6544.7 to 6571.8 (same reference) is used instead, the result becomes 6564.28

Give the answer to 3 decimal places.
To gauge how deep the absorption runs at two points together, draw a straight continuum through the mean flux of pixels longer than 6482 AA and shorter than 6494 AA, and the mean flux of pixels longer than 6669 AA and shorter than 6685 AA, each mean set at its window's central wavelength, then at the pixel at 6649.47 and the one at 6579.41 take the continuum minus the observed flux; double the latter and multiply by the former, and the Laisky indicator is 0.021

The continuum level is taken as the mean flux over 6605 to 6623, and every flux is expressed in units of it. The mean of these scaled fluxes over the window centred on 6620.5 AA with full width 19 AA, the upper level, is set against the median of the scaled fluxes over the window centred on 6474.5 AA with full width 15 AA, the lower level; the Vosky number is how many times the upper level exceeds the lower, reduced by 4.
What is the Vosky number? -3.01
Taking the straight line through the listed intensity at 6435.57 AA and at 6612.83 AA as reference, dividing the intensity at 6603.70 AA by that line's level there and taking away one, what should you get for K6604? 0.00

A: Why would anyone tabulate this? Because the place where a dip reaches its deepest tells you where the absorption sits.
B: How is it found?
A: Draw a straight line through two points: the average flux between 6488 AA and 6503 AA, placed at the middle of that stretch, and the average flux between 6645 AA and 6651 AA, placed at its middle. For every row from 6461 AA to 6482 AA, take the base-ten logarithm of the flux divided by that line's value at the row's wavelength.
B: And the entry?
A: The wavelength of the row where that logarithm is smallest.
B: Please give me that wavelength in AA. 6477.20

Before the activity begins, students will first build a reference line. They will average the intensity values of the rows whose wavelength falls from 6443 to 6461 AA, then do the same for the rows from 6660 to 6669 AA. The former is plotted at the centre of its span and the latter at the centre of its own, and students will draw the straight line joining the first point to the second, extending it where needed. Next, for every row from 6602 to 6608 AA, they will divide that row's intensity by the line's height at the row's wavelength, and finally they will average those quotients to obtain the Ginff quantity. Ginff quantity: 0.946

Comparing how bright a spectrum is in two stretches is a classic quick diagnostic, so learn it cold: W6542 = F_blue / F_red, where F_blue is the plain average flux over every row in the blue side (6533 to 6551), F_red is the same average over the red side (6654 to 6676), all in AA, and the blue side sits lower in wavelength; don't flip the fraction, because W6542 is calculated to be 0.87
